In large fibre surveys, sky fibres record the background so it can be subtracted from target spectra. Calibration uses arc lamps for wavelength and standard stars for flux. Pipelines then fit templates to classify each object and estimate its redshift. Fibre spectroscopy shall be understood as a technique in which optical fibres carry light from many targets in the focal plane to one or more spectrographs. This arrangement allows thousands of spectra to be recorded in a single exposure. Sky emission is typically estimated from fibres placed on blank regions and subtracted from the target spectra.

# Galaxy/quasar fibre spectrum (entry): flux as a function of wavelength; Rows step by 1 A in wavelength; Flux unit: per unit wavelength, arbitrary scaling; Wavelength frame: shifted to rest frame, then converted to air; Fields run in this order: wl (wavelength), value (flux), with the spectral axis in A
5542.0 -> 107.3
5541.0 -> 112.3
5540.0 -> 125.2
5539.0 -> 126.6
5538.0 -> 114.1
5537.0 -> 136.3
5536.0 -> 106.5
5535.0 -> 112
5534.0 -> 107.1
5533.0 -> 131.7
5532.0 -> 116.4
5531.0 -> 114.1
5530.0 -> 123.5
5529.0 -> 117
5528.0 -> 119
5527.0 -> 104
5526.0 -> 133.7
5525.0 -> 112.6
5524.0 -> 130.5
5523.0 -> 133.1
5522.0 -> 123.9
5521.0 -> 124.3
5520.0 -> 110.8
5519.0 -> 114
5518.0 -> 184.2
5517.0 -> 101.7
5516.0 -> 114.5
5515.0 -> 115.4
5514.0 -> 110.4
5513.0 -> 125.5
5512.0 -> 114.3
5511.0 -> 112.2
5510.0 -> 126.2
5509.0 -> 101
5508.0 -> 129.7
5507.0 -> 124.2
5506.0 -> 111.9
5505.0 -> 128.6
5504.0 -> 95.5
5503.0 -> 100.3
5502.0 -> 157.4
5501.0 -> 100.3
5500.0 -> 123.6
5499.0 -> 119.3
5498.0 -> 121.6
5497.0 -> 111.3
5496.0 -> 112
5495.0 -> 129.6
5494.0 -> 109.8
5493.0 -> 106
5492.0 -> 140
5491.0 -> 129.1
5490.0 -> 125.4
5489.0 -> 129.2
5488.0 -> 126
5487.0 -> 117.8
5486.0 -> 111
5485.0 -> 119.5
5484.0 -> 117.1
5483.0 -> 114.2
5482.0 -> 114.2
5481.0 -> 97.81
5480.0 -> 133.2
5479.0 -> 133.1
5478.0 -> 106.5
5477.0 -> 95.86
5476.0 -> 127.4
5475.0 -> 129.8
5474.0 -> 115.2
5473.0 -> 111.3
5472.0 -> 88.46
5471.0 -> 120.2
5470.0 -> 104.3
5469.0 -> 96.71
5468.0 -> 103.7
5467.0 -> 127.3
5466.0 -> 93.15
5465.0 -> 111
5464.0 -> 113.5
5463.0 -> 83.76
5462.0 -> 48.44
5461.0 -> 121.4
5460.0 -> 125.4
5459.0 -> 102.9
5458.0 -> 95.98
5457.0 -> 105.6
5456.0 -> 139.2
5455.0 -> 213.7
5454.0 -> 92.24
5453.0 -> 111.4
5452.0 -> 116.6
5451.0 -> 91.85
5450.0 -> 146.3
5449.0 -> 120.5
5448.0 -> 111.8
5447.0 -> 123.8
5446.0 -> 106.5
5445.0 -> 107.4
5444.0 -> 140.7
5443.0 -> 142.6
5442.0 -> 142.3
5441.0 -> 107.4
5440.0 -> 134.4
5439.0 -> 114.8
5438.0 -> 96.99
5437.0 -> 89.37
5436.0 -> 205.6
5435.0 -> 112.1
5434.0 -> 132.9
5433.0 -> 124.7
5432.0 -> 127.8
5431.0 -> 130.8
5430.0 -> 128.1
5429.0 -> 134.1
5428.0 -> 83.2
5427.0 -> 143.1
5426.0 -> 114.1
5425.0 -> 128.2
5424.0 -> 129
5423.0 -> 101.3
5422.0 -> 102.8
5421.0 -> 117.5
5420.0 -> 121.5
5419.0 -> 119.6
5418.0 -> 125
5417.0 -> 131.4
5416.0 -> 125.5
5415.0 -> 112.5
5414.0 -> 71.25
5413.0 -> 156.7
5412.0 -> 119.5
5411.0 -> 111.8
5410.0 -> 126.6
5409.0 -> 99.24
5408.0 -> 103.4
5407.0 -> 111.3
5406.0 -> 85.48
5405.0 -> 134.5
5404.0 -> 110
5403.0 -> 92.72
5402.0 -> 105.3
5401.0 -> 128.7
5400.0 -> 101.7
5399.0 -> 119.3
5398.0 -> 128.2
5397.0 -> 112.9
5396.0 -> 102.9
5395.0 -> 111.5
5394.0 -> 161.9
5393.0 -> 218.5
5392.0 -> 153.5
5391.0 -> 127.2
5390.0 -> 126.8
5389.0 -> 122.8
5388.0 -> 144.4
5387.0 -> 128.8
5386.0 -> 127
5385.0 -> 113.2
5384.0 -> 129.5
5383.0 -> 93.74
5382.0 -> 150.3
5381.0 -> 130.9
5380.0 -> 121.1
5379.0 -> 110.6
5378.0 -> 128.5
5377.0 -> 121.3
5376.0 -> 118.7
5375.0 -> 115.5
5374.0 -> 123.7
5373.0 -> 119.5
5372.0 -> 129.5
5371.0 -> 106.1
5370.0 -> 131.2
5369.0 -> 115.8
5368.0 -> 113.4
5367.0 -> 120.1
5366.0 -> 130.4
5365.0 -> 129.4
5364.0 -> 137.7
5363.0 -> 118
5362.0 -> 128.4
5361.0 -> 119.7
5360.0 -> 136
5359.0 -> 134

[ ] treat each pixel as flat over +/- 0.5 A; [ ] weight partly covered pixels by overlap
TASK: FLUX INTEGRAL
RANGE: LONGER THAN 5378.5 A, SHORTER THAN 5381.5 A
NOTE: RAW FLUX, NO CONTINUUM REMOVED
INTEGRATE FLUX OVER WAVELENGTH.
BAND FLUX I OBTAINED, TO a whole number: 363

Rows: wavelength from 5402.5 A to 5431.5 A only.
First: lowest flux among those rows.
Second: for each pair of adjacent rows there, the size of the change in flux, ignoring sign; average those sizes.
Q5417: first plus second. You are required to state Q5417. 92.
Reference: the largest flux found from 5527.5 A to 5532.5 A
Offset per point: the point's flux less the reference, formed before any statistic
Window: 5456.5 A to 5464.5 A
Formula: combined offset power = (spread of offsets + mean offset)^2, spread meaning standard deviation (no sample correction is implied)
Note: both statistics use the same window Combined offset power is 1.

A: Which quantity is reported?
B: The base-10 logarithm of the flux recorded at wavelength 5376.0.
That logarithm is 2.074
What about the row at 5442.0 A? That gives 2.153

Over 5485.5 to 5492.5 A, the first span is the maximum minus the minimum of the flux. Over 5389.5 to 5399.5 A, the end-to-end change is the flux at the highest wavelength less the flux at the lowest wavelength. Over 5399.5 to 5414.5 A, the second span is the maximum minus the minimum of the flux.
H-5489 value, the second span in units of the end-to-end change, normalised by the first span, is -0.39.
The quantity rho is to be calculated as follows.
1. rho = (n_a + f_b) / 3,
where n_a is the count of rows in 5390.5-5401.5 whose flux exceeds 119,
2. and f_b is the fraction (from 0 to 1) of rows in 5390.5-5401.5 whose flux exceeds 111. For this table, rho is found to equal 2.6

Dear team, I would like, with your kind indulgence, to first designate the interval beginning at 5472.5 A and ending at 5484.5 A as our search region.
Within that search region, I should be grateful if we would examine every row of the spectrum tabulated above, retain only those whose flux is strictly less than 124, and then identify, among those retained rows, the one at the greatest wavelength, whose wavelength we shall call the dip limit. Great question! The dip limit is 5484.0 A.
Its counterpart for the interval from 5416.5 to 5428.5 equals 5428.0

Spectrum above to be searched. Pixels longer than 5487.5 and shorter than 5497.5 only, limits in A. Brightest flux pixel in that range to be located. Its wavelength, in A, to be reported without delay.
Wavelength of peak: 5492.0 A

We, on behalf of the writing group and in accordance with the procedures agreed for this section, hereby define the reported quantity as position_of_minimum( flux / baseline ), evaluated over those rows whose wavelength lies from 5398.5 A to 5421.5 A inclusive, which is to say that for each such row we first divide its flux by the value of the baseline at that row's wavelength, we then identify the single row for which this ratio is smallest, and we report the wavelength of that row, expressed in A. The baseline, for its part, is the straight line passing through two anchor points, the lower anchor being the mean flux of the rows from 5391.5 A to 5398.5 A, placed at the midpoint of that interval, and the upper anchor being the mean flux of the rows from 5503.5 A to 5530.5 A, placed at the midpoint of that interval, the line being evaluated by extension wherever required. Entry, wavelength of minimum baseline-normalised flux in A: 5414.0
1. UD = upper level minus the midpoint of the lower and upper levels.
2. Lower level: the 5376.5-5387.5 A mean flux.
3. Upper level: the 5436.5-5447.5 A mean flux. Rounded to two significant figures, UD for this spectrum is -2.2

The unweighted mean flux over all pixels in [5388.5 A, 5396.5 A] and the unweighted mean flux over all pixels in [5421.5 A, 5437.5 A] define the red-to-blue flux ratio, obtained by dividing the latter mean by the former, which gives 0.88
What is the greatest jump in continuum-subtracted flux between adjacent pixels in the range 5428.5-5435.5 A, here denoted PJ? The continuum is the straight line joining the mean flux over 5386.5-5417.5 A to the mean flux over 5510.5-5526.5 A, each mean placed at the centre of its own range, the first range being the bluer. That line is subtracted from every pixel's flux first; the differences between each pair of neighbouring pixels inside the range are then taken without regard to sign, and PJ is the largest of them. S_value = 21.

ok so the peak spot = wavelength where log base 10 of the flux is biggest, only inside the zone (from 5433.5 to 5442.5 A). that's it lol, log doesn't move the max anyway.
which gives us 5436.0 A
